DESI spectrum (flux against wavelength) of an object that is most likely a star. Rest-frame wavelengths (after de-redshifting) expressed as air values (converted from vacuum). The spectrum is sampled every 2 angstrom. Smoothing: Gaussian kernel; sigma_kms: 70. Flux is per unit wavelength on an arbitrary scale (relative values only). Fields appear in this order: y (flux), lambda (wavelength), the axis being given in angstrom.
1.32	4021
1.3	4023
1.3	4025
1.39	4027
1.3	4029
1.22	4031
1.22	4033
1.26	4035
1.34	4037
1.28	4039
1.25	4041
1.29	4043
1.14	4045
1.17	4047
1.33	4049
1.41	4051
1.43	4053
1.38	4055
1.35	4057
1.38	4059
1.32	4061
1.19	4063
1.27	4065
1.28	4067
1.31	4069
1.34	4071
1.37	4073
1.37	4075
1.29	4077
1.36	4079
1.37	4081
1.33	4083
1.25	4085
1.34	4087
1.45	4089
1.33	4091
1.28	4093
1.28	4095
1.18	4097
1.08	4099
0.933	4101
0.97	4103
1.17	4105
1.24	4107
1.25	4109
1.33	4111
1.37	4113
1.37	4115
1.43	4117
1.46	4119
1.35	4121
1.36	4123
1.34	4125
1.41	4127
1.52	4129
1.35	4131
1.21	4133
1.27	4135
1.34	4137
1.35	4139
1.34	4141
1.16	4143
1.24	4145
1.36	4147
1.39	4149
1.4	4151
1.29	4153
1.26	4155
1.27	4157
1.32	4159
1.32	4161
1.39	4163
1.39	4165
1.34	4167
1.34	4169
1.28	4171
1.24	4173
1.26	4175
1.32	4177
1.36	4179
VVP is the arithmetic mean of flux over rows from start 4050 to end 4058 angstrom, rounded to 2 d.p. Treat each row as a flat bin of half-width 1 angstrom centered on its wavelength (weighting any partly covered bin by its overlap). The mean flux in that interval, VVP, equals 1.39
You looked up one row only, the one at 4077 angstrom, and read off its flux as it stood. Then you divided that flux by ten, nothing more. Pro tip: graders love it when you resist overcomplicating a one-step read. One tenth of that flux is 0.129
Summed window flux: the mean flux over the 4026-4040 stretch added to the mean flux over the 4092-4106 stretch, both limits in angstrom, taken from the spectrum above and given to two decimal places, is 2.41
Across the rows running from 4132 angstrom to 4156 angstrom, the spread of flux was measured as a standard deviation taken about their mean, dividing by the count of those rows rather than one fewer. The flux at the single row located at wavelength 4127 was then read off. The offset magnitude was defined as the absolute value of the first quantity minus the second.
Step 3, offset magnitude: 1.34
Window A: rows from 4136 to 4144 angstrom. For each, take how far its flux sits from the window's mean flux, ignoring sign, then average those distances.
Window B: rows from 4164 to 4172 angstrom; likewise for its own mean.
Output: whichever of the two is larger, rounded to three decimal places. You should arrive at 0.069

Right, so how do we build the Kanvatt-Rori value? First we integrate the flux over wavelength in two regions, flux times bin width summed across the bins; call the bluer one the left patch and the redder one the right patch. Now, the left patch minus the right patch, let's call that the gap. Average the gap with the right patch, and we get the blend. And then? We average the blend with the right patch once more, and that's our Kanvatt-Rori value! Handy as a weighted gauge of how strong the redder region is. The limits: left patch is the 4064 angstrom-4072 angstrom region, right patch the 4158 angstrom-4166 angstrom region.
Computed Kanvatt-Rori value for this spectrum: 8.02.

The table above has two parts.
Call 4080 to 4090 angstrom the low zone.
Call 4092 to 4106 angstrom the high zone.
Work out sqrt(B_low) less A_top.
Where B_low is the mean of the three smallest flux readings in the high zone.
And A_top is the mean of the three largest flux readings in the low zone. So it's -0.390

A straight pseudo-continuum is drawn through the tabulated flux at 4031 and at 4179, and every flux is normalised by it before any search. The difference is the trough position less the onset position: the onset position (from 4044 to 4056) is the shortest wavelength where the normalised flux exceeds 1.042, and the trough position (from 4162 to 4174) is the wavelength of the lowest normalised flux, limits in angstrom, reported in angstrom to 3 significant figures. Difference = 124 angstrom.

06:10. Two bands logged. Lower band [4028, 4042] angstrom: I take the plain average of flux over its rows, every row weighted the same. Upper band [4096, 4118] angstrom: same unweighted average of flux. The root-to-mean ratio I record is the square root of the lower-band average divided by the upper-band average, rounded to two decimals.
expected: 0.93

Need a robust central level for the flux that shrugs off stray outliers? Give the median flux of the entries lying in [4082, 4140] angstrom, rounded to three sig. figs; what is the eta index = 1.33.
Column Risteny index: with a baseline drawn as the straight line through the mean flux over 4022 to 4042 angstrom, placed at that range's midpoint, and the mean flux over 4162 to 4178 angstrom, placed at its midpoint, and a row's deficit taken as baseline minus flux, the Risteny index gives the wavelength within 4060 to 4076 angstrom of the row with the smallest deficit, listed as 4073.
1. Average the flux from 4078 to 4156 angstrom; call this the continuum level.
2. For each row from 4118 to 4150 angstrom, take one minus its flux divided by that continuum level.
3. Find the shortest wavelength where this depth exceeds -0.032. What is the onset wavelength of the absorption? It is 4125 angstrom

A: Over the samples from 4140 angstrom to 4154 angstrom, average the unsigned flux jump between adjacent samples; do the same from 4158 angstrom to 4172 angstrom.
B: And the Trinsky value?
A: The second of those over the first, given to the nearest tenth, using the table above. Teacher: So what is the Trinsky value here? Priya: 0.3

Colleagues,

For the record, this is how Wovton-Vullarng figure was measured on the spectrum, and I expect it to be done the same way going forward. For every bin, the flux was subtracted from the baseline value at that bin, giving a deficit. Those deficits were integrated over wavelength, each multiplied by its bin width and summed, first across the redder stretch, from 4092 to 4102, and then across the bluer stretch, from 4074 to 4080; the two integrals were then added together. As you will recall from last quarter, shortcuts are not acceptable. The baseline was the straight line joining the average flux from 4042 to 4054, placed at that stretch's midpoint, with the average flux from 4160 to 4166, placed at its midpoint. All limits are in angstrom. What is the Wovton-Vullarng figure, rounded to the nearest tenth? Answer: 1.6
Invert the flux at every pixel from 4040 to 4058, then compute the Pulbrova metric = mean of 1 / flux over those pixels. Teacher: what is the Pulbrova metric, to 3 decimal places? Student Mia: 0.770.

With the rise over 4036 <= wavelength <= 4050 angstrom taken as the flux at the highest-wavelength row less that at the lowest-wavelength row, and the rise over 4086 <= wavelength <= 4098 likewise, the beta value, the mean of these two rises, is -0.085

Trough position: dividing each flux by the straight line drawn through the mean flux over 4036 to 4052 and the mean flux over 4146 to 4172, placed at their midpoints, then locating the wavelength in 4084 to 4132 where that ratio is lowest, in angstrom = 4101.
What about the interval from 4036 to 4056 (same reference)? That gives 4045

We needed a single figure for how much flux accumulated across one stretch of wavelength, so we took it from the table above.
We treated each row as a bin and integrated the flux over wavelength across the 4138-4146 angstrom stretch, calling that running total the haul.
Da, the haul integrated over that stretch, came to 10.2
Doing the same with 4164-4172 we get 10.7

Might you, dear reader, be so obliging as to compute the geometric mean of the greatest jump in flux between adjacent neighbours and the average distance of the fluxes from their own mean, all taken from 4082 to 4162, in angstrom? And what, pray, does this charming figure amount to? 0.131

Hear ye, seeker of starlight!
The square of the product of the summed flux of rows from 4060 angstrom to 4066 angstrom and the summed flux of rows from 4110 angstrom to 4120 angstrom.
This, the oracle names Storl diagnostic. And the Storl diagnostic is 692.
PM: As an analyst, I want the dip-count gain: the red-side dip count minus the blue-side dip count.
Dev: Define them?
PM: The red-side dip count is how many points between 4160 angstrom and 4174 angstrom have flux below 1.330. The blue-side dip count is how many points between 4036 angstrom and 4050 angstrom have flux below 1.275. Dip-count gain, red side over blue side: 0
